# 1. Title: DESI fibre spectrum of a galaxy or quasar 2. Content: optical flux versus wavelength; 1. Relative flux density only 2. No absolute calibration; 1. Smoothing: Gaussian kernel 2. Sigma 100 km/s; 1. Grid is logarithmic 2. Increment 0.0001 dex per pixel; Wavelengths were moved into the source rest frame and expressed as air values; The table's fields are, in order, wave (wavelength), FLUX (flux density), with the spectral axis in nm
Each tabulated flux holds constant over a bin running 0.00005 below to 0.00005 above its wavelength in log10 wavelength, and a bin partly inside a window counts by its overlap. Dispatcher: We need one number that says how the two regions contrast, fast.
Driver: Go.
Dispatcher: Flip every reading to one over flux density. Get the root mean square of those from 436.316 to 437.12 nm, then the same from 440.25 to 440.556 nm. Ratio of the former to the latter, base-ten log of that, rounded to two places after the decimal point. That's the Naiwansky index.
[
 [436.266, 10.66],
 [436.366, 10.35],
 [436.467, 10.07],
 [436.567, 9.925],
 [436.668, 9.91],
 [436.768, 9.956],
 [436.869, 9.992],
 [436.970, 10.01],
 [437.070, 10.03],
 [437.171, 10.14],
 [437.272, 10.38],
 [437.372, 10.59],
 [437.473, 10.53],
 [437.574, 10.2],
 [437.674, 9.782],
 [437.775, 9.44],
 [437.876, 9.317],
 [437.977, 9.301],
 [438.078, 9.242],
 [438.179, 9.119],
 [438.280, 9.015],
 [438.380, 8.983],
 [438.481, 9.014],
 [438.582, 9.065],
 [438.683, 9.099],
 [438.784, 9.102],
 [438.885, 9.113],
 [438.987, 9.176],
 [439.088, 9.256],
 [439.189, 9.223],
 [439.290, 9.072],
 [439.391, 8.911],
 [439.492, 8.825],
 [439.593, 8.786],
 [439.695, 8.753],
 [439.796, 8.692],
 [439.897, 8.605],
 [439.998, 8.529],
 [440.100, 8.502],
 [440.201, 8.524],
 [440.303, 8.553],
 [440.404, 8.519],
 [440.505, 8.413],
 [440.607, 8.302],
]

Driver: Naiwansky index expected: -0.07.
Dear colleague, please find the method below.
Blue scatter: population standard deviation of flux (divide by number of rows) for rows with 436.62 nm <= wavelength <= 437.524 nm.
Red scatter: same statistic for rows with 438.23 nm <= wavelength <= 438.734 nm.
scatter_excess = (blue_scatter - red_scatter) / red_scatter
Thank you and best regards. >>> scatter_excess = 4.9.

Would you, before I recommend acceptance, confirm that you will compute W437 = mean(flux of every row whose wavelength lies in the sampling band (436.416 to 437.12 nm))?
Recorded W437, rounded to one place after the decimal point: 10.0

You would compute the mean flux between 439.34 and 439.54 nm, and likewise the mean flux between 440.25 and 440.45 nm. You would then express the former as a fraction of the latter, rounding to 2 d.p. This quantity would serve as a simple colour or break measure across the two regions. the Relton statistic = 1.04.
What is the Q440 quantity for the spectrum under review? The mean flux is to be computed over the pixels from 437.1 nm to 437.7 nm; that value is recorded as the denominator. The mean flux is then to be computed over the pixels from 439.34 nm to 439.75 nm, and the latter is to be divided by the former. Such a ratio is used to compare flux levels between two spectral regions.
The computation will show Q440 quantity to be 0.86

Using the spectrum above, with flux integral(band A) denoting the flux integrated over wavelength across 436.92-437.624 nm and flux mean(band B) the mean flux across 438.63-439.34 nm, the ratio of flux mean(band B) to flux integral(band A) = 1.264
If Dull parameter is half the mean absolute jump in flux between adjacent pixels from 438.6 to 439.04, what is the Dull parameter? 0.01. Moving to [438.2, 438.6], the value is 0.02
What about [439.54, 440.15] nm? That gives 0.03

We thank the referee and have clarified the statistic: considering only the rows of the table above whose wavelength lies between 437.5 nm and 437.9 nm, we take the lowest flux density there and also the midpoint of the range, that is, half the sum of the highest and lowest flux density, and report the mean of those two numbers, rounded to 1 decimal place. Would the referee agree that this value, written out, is 9.5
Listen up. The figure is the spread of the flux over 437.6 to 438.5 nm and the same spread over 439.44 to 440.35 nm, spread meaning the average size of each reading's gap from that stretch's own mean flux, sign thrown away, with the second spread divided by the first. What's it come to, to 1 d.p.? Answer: 0.6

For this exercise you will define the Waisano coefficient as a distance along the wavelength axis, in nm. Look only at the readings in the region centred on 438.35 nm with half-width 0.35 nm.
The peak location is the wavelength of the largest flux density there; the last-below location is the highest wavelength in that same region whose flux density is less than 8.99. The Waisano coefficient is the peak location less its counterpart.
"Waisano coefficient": -0.30 nm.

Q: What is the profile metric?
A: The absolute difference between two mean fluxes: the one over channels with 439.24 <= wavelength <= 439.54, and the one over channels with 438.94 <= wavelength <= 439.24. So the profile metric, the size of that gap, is 0.28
